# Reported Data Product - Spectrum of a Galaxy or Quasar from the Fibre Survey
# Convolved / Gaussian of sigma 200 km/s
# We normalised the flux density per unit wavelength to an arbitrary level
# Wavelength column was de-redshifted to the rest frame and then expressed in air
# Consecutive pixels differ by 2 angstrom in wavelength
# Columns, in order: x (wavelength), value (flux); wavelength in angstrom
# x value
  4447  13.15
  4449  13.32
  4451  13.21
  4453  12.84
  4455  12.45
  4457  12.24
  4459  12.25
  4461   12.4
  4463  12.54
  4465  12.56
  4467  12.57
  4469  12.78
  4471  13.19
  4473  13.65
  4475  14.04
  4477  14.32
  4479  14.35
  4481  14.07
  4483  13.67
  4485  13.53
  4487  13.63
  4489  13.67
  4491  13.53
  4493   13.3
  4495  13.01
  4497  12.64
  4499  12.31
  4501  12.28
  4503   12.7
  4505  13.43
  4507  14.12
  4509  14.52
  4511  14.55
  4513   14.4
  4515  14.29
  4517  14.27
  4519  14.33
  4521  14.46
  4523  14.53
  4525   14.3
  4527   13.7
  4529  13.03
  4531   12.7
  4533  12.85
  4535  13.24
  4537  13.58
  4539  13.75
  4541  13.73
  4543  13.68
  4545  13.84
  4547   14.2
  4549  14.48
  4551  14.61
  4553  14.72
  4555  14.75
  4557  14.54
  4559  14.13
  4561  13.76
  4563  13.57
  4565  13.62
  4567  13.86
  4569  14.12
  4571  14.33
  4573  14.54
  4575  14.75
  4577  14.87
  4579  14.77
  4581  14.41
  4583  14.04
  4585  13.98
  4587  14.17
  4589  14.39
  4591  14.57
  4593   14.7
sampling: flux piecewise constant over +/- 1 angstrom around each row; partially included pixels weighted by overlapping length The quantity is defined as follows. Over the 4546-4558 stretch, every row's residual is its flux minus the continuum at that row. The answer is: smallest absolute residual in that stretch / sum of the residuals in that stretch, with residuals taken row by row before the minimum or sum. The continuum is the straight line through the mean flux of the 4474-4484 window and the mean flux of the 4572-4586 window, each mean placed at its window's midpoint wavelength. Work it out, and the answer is 0.11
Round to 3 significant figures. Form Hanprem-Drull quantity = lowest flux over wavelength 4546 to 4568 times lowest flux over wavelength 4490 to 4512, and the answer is 167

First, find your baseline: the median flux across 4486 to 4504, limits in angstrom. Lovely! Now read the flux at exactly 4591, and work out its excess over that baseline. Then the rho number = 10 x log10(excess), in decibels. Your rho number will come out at 1.9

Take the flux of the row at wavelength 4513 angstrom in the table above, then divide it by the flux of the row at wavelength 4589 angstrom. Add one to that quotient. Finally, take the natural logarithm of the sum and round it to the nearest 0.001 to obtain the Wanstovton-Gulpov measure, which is 0.693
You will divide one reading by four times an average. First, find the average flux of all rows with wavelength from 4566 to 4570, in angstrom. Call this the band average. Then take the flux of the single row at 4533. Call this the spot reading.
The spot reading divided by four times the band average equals 0.23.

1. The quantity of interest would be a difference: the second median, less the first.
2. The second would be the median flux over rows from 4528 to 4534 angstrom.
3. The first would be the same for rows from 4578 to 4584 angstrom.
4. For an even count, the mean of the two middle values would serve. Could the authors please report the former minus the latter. -1.6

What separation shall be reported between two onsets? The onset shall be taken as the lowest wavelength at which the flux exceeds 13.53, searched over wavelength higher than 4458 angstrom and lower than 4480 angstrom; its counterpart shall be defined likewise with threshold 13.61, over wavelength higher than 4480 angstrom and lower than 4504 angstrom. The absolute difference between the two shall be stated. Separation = 8 angstrom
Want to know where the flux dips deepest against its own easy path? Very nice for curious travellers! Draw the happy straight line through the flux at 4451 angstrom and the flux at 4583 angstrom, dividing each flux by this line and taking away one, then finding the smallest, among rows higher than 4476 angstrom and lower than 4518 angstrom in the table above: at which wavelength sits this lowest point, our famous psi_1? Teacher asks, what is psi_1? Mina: 4501 angstrom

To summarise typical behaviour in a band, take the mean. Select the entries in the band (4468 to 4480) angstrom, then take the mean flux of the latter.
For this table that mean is 13.7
